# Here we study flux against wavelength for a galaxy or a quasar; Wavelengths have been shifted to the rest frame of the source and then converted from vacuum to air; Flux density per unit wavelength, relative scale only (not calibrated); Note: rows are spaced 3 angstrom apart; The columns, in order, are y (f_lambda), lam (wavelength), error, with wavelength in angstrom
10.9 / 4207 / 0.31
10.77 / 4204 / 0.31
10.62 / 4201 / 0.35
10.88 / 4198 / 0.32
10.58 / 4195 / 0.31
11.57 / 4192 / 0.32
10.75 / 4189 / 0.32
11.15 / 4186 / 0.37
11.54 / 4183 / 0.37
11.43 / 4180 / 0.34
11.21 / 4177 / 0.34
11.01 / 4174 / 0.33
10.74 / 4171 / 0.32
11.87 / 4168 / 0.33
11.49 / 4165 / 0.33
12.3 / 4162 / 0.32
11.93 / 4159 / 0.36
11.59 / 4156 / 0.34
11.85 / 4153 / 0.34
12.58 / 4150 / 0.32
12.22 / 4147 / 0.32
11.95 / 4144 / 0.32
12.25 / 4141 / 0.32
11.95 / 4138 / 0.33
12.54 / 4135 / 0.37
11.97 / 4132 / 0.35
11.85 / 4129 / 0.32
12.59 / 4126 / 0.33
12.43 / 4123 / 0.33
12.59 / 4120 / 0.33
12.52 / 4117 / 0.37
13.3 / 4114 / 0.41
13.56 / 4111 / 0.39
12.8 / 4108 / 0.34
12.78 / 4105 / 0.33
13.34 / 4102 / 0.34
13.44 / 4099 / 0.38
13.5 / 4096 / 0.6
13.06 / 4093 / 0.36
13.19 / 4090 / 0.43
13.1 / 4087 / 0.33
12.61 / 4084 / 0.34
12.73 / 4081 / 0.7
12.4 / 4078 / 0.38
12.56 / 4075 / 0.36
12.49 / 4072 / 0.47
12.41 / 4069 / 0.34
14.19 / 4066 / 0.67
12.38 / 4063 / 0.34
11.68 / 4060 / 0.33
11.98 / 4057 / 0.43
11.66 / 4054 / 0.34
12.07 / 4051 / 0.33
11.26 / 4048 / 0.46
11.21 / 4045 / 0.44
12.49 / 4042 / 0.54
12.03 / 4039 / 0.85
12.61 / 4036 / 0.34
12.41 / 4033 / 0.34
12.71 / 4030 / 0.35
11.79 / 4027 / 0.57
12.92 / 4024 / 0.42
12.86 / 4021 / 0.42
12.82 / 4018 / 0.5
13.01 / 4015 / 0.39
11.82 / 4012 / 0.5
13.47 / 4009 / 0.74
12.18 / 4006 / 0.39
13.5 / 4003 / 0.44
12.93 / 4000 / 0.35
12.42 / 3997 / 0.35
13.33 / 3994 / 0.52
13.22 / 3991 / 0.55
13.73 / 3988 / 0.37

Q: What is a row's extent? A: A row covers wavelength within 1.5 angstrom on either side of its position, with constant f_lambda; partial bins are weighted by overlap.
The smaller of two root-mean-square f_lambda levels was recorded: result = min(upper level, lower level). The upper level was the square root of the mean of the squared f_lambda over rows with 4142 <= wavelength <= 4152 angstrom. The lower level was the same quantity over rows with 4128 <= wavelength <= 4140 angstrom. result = 12.1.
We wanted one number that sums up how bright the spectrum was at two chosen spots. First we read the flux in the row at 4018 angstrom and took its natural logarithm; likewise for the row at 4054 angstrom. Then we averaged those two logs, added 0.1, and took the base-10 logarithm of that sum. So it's 0.416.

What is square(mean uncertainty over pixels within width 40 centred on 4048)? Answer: 0.20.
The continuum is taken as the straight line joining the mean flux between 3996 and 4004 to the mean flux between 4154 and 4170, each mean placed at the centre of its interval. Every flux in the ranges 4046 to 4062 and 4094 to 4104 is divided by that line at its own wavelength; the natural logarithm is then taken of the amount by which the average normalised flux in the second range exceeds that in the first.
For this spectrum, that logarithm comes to -1.8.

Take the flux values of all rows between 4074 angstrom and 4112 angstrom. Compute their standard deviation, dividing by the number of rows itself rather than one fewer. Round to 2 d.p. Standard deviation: 0.37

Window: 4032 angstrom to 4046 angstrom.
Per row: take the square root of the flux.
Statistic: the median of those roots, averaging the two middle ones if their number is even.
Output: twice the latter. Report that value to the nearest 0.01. 7.05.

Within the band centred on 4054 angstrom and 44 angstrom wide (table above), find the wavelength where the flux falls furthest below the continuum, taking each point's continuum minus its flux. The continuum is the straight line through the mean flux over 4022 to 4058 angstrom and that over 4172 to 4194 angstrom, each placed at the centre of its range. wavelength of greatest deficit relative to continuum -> 4045 angstrom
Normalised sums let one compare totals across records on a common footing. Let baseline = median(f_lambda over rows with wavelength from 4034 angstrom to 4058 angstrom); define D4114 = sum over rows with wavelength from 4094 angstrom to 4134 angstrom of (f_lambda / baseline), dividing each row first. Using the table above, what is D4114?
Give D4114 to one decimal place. 13.9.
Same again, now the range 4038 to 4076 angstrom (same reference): 13.2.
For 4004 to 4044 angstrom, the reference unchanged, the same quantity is 13.6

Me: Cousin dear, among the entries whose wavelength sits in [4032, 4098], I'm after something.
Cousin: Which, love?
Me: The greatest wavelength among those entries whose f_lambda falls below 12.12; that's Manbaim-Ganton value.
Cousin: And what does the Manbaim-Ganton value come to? 4060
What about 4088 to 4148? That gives 4144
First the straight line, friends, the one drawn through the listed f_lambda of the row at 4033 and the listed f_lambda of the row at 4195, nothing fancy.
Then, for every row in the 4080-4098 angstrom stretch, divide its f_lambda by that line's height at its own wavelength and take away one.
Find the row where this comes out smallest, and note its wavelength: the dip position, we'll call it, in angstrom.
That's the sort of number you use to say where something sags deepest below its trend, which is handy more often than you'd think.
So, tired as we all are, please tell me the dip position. 4084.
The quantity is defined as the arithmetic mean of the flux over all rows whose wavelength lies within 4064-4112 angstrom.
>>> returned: 13.0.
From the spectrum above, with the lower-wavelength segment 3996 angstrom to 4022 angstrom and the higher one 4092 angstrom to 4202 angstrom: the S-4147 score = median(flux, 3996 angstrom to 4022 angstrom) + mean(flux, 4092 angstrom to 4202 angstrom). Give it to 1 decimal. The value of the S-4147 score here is 24.9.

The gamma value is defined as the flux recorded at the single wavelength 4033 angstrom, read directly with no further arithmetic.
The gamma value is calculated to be 12.41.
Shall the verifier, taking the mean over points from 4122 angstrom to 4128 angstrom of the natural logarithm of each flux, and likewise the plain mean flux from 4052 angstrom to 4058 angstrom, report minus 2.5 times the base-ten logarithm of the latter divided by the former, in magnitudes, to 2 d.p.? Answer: -1.68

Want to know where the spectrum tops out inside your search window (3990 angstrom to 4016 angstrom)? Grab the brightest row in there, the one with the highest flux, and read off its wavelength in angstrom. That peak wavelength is 4003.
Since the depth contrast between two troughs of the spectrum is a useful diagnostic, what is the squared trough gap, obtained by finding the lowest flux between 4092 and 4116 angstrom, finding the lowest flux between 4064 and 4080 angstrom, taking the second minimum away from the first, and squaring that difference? 0.14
